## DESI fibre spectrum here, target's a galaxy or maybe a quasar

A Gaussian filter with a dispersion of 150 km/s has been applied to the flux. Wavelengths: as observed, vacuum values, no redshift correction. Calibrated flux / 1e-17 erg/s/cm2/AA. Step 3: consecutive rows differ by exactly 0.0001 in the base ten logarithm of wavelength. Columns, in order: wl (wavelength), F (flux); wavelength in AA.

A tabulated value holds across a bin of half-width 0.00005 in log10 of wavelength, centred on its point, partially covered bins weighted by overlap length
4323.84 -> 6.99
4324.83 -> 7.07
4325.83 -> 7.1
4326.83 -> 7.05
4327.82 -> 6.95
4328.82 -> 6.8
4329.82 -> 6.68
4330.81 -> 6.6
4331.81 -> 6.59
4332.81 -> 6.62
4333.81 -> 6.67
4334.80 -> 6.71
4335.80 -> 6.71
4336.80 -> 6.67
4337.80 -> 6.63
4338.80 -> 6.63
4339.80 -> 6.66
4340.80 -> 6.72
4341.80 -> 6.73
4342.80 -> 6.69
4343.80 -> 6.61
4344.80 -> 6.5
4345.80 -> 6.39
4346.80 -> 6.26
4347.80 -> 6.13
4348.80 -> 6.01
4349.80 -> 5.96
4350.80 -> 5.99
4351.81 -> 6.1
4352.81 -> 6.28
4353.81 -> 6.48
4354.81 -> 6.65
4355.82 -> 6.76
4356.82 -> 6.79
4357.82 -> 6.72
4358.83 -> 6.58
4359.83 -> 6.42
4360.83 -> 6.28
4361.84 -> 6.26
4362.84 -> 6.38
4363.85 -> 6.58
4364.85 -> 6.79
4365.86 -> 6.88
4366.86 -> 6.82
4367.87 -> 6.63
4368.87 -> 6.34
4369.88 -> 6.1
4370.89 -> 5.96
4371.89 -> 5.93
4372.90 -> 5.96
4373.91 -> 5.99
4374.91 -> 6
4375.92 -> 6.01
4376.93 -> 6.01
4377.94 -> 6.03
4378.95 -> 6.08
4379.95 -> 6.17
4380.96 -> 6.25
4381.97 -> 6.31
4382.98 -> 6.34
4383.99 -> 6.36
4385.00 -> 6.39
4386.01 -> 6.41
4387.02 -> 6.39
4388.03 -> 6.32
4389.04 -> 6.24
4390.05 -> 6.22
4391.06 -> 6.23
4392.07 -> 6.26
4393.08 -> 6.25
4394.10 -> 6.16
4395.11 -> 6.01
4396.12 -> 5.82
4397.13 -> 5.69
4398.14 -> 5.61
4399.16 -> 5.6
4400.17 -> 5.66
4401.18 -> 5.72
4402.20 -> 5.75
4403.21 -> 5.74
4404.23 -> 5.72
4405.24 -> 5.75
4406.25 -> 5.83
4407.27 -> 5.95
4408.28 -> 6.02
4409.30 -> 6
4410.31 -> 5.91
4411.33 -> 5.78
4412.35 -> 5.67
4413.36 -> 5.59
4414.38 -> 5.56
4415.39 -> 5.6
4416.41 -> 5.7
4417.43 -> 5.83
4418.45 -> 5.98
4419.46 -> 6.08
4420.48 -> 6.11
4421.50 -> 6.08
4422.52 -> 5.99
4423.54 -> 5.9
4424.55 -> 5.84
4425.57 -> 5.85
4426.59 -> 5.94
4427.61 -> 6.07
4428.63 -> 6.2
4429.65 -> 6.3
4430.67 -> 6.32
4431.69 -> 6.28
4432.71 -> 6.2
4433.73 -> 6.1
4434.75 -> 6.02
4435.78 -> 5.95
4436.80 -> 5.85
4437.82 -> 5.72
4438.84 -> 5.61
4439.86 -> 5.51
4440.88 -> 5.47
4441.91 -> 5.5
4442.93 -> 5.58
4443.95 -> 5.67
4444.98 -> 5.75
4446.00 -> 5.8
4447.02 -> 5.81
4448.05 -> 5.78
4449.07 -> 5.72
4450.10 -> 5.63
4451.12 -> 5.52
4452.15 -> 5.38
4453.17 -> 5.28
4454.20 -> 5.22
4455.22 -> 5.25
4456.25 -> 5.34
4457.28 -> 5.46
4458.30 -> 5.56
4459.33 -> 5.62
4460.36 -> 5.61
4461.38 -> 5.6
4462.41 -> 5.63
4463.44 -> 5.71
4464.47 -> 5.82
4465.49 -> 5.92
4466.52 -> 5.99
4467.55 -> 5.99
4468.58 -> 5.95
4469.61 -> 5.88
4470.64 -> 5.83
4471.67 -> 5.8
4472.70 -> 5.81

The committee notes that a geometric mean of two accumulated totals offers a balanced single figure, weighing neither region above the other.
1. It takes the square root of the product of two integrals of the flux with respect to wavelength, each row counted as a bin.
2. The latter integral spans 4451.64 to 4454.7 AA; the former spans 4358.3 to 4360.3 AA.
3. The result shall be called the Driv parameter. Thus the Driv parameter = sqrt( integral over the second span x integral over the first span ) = 15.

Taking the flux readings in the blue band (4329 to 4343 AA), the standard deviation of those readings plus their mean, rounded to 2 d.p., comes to 6.71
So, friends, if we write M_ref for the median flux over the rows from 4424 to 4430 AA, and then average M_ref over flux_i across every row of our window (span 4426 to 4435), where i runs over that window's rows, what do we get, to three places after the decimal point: 0.975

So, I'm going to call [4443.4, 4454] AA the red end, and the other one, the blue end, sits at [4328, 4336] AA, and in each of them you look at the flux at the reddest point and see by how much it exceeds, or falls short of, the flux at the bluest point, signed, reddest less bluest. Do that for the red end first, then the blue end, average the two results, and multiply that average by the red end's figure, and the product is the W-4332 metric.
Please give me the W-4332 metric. 0.09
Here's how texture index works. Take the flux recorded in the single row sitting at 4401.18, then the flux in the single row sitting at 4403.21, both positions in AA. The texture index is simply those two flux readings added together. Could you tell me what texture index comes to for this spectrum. 11.5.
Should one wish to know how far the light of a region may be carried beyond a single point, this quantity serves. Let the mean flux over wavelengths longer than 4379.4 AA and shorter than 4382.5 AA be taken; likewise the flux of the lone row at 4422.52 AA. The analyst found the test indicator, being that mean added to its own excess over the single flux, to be 6.5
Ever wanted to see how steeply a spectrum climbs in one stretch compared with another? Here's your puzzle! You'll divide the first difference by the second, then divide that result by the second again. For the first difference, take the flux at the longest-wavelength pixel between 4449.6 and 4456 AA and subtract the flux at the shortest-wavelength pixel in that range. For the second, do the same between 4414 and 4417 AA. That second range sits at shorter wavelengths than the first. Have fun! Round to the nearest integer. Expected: -19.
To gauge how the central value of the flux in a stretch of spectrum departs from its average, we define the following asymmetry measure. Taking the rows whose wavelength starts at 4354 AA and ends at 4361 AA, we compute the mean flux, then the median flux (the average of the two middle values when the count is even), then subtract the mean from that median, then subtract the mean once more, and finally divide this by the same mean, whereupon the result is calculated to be -0.99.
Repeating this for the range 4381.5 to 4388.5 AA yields -1.00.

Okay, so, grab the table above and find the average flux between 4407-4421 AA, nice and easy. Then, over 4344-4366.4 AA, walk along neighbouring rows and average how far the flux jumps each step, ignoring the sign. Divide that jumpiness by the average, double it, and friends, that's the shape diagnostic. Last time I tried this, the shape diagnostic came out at 0.041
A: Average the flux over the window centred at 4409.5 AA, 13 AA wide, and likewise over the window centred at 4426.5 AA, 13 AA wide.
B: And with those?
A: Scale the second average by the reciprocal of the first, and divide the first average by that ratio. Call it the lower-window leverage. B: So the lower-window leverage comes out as 5.49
